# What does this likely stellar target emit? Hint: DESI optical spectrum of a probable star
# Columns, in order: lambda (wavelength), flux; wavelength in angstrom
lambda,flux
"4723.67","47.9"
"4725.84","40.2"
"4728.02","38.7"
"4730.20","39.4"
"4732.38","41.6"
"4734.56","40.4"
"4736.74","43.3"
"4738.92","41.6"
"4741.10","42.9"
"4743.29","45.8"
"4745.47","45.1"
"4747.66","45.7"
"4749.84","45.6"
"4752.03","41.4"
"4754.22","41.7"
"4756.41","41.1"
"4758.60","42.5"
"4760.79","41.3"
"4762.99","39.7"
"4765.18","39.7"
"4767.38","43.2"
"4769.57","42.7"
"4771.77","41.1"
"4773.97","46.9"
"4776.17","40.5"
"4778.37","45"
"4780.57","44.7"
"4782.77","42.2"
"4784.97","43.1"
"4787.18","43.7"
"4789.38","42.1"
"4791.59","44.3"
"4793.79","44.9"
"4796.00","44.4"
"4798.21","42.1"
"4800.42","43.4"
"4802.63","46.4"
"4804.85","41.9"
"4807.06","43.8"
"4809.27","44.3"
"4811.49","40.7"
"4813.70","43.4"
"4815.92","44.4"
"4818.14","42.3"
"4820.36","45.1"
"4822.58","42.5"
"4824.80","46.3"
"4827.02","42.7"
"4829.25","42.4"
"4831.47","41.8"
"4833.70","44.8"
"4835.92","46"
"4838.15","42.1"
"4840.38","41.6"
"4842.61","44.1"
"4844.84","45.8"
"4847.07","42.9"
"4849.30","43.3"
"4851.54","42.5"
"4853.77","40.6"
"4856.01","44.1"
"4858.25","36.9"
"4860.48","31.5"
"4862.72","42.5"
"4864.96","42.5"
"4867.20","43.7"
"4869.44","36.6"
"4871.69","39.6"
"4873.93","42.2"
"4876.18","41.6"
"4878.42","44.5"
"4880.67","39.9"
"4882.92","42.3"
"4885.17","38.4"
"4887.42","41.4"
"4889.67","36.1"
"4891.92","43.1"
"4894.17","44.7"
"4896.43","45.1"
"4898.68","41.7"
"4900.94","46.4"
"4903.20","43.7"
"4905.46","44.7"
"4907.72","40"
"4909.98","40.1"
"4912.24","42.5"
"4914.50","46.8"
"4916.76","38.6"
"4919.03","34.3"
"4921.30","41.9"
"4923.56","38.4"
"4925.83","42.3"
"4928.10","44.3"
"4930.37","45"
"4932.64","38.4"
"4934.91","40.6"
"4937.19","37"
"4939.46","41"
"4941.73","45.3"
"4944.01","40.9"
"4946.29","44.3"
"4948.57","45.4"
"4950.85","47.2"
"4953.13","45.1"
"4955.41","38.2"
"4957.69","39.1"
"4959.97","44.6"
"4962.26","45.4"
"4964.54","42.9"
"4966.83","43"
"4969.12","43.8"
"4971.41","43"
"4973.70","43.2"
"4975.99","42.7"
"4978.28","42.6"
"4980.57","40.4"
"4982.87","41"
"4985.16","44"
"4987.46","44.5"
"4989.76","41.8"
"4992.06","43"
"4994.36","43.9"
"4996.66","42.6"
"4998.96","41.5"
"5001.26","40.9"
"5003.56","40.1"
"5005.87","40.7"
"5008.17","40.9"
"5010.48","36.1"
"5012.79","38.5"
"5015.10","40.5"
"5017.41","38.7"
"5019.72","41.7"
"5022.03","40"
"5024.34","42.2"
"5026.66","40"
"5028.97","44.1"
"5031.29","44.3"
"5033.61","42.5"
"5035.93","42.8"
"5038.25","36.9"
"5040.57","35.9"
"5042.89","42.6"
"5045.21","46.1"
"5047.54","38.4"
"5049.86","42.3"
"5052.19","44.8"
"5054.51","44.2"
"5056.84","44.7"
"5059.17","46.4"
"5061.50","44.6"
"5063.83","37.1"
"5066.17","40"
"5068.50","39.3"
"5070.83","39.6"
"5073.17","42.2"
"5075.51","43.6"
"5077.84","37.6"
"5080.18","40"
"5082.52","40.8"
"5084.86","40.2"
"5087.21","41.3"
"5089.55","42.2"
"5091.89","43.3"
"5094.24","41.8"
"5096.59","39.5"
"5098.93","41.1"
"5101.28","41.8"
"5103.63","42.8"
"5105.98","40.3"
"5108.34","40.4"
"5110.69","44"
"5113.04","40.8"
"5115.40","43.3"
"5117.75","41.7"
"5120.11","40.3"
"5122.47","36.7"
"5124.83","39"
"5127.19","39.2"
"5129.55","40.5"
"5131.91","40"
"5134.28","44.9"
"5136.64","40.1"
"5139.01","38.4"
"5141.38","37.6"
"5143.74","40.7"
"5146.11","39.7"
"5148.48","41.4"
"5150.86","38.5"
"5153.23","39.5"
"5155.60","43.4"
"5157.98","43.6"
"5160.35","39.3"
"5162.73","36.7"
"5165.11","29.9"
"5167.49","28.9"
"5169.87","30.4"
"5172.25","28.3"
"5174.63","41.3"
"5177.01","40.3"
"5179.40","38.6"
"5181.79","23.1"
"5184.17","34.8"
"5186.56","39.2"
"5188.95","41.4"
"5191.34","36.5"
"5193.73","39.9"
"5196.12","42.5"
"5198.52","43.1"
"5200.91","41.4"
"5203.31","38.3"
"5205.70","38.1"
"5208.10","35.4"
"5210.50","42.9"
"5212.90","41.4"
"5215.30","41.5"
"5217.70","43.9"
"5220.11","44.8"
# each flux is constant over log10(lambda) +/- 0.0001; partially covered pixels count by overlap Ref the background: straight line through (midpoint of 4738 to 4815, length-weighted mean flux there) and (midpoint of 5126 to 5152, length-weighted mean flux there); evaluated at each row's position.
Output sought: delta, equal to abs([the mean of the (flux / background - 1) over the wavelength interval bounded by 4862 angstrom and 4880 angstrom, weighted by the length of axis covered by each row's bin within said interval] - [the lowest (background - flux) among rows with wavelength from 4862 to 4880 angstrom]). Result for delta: 2.22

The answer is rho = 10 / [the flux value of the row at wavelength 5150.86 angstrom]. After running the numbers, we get 0.260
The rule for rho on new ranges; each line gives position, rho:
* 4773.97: 0.213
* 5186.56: 0.255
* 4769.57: 0.234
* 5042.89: 0.235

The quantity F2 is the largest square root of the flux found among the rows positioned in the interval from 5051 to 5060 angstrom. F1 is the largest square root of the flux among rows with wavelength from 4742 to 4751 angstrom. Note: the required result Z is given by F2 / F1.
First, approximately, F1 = 6.77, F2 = 6.81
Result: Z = 1.007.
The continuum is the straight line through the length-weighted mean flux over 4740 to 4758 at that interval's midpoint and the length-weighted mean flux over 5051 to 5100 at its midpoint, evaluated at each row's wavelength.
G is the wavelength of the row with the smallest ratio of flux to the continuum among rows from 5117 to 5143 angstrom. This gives 5122.47 angstrom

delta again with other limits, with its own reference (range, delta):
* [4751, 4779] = 3.73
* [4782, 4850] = 3.60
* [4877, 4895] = 2.54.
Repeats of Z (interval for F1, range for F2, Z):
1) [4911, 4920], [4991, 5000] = 0.969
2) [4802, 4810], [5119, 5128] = 0.932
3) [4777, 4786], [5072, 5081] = 0.984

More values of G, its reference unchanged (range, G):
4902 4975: 4919.03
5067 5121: 5077.84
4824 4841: 4840.38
